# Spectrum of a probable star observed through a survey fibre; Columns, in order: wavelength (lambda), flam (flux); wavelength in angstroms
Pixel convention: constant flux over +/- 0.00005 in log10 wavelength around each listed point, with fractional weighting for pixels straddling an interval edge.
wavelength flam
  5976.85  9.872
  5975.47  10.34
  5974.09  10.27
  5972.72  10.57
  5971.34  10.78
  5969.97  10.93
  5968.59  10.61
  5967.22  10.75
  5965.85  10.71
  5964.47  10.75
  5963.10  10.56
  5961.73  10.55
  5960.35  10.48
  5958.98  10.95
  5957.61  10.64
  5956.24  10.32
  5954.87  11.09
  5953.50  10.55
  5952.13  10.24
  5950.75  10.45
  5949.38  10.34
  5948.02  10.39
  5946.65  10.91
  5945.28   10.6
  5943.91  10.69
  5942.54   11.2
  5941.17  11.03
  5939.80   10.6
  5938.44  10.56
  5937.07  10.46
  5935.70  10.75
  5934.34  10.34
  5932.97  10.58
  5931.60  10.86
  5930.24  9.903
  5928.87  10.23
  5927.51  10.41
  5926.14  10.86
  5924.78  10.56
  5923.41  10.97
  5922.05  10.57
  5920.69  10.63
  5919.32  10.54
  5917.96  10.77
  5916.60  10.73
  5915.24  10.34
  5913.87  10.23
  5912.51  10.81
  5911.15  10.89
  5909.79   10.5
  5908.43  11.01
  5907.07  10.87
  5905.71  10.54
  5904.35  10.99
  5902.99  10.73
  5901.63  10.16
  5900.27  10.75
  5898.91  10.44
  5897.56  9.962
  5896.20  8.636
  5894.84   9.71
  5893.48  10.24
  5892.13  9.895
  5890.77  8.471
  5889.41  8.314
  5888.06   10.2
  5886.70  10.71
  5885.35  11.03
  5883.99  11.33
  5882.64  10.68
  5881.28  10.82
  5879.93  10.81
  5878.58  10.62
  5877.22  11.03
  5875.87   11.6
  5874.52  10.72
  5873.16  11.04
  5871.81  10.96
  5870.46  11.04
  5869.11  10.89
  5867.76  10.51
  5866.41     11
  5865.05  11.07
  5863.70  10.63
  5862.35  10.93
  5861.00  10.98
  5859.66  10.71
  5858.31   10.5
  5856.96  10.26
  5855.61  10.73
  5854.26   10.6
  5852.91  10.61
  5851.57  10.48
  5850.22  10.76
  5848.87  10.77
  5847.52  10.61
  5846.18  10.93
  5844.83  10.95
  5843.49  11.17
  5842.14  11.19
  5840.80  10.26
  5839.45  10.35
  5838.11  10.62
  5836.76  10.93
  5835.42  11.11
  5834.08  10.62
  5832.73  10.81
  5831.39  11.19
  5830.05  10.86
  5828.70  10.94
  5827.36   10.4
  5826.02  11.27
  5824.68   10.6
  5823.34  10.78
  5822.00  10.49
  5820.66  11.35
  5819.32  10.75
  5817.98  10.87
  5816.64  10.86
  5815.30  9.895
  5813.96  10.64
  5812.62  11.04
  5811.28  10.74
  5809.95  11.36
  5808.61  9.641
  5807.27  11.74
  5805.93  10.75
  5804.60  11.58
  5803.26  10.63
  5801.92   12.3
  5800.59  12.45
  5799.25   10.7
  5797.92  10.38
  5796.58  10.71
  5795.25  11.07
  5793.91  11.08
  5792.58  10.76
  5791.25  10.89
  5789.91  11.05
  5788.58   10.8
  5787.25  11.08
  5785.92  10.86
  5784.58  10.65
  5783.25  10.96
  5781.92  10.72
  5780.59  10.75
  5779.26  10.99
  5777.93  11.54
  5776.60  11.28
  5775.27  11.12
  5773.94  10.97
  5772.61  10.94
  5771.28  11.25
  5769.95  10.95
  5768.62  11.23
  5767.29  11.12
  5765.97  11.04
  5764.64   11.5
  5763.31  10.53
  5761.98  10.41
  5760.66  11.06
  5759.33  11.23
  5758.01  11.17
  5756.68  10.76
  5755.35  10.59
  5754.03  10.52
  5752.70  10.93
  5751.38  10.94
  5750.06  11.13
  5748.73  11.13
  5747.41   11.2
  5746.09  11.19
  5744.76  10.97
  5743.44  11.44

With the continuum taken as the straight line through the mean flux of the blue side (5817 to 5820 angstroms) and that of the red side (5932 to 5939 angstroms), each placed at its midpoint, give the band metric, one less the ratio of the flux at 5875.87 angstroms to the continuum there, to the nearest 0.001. -0.086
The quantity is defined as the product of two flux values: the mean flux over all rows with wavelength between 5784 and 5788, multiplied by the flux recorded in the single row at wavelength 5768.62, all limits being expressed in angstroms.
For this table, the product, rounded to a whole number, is 122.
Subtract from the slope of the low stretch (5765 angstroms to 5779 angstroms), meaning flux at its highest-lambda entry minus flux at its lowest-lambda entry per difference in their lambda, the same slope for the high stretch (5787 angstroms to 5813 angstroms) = 0.043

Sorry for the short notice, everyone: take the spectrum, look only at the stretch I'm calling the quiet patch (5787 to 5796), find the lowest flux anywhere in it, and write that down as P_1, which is 10.76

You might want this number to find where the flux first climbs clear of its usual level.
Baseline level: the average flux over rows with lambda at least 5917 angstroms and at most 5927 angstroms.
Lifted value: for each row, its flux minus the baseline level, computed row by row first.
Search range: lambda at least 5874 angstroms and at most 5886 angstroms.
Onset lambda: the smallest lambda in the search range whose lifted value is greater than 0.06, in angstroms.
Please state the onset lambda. 5875.87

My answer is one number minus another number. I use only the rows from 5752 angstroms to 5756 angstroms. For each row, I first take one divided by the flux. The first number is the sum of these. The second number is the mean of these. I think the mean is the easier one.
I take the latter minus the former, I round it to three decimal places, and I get -0.187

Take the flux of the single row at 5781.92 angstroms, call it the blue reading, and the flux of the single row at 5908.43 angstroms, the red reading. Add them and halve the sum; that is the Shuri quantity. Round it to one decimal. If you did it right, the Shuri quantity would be 10.9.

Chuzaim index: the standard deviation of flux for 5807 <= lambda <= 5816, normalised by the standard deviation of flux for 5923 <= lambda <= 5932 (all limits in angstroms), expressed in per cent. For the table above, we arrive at 194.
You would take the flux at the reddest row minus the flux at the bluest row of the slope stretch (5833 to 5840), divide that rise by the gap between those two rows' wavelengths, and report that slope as -0.05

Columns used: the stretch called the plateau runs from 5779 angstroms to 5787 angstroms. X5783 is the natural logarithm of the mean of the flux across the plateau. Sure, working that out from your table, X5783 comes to 2.38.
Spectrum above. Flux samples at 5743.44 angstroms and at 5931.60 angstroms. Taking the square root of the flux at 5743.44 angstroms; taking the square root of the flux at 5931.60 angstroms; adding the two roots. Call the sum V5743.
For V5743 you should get 6.68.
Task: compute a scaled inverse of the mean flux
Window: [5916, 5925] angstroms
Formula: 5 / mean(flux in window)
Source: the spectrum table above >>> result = 0.468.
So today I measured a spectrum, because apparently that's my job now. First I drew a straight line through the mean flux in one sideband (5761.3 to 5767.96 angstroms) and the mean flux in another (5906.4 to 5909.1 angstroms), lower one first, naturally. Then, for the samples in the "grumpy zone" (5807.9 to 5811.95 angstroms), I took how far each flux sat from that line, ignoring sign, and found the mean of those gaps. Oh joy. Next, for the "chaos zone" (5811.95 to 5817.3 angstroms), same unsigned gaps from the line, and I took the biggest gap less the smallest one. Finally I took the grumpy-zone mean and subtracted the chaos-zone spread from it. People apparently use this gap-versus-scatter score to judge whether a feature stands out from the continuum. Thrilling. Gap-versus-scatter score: -0.33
